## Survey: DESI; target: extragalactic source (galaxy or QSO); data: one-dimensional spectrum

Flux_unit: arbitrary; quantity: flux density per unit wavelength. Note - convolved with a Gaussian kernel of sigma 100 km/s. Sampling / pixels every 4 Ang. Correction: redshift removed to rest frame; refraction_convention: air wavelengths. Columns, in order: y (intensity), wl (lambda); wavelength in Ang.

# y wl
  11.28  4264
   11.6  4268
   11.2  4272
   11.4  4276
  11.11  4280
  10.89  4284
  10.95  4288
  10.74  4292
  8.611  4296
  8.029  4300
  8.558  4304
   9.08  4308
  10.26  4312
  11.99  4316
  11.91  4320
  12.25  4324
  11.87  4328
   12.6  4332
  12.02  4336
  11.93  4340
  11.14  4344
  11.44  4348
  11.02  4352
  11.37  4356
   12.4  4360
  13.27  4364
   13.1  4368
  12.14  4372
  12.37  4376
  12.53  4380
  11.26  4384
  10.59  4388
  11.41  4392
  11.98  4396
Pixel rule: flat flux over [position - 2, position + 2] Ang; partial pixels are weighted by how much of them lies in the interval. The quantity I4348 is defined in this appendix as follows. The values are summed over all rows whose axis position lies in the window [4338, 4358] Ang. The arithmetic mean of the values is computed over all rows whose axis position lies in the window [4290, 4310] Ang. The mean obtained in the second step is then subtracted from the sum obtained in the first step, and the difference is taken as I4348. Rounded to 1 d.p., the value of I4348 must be 47.9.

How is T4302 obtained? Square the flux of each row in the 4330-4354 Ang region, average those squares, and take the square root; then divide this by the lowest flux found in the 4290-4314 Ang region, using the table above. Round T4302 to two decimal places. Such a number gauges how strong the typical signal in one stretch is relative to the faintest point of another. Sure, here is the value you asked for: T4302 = 1.46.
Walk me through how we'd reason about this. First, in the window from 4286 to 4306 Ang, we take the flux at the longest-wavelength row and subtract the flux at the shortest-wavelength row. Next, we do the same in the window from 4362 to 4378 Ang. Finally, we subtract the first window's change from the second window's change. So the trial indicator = 1.5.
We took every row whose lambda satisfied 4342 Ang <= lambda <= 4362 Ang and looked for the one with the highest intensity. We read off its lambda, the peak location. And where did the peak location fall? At 4360 Ang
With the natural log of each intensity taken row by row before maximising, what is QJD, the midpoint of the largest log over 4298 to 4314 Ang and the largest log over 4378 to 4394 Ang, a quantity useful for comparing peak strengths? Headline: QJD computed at 2.43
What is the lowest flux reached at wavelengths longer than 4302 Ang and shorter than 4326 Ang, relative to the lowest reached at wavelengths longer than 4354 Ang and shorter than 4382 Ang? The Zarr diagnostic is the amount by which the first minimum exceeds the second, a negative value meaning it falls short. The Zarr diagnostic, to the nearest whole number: -3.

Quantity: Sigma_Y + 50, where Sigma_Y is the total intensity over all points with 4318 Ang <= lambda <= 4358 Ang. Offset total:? 168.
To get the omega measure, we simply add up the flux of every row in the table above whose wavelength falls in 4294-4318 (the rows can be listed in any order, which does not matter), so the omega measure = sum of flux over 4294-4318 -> 56.5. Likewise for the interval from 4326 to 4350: 71.0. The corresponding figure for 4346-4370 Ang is 72.6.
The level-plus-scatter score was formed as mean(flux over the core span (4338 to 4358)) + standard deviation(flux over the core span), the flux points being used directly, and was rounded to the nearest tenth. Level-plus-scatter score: 11.7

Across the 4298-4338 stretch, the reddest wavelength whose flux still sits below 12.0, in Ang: 4328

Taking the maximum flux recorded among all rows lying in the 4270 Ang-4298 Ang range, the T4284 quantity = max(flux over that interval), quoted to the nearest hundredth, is 11.40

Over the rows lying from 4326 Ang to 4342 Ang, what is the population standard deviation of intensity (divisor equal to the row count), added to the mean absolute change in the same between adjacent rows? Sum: 0.8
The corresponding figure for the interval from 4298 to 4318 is 2.4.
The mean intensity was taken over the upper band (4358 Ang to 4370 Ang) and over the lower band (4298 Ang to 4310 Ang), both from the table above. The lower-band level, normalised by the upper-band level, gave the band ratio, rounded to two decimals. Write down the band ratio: 0.66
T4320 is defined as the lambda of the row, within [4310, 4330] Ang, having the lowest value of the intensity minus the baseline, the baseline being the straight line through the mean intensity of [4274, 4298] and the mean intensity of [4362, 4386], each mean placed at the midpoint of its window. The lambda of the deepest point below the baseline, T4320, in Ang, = 4312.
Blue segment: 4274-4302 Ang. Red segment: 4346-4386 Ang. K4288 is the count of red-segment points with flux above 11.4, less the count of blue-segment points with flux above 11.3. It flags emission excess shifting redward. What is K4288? 6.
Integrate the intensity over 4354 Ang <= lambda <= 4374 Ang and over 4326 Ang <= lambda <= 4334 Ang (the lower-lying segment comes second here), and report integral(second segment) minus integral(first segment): -151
